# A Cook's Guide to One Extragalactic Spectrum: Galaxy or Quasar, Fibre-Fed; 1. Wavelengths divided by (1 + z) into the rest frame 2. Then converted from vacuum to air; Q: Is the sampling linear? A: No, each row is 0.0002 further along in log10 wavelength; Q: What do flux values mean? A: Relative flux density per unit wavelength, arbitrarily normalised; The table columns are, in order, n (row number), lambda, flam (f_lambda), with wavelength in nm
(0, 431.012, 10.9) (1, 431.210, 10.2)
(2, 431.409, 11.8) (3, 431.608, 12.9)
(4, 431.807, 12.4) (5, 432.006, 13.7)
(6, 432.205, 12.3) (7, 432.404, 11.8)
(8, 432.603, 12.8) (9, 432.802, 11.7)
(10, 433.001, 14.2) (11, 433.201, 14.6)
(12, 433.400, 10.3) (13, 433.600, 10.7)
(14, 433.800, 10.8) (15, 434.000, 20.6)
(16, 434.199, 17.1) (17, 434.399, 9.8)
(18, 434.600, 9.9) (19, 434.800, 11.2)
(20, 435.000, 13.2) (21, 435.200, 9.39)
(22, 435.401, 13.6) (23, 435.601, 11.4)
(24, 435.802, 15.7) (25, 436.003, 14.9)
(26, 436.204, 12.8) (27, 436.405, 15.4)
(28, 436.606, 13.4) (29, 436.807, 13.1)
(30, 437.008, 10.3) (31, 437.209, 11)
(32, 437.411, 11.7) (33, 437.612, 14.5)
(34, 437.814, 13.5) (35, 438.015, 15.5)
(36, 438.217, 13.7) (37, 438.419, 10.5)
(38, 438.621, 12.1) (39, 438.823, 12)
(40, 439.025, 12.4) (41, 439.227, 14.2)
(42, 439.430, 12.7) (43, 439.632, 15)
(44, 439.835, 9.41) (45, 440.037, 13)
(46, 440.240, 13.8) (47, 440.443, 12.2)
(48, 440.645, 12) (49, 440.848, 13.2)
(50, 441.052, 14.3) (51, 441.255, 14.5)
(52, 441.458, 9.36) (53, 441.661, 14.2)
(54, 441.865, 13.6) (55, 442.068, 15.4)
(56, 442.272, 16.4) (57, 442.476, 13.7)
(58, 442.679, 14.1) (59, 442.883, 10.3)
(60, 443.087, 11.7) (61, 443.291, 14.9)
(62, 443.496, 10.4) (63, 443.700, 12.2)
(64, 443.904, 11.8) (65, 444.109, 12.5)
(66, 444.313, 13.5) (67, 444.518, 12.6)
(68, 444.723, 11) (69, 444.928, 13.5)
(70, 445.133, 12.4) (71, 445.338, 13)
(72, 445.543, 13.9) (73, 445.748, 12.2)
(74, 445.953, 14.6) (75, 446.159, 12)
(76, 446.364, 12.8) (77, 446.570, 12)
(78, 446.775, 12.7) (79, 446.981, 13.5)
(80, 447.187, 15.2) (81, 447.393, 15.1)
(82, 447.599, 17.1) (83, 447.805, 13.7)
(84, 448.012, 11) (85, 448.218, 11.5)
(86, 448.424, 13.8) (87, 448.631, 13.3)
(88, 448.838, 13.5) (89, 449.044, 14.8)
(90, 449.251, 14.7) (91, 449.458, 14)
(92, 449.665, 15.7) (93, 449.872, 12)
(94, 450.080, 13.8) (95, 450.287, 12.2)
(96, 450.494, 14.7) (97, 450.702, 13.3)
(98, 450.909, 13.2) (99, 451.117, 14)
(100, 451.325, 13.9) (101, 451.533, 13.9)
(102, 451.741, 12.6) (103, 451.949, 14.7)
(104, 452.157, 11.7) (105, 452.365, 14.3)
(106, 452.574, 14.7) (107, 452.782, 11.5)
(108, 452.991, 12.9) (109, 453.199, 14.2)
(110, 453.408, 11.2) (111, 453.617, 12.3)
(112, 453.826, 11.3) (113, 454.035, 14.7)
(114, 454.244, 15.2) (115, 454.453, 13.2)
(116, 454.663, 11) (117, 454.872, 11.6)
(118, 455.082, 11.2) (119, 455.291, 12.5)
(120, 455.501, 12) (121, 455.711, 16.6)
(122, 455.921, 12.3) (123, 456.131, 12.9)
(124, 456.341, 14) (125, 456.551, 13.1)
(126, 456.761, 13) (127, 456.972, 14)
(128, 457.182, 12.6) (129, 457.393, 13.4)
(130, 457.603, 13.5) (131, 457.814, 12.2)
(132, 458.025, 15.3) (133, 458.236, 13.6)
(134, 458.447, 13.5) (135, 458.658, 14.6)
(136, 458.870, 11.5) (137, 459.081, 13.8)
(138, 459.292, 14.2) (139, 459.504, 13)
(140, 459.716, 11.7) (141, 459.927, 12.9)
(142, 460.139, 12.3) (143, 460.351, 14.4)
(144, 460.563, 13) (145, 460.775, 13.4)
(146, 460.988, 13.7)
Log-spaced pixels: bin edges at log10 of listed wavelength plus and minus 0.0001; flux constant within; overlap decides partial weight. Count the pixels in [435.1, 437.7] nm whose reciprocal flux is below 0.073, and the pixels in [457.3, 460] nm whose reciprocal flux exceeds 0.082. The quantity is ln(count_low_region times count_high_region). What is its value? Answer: 2.1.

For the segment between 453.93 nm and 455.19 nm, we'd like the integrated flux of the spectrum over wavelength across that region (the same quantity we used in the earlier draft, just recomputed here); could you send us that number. 16.1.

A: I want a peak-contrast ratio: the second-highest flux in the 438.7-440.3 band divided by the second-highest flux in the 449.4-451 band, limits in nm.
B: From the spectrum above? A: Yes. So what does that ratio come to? 0.97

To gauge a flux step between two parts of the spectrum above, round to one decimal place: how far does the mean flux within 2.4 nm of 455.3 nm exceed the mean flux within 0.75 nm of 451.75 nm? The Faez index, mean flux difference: -0.6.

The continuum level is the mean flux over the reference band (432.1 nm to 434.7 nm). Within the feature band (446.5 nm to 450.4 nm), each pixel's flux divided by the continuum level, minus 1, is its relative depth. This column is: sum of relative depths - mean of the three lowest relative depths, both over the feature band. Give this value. 1.4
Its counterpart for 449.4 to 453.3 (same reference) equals 1.2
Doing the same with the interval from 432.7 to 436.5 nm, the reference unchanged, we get 0.5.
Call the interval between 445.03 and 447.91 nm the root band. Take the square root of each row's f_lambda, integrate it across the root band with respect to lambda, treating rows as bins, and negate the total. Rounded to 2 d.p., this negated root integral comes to -10.60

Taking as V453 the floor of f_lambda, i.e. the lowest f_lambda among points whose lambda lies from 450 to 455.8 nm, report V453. 11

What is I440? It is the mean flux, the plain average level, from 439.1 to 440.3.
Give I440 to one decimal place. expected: 13.0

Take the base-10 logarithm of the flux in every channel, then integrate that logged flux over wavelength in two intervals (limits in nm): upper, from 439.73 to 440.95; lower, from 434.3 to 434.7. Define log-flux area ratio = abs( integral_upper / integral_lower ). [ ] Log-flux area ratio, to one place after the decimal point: 3.3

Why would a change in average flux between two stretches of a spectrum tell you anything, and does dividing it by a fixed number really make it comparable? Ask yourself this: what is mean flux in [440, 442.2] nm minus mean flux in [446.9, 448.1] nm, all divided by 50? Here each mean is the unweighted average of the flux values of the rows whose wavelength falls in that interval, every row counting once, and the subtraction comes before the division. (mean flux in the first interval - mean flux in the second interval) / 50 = -0.021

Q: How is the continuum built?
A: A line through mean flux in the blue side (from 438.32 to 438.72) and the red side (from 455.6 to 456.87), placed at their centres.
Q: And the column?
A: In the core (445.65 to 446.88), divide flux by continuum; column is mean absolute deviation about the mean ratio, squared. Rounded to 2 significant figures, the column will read 0.0029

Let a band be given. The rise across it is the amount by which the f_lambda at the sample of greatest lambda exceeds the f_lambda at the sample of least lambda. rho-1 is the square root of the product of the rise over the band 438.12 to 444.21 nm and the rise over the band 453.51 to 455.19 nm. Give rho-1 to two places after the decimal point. 1.15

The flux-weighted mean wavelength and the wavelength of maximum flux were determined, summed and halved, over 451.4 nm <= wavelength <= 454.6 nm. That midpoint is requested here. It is 453.62 nm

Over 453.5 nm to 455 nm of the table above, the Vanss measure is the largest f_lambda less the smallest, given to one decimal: 4.2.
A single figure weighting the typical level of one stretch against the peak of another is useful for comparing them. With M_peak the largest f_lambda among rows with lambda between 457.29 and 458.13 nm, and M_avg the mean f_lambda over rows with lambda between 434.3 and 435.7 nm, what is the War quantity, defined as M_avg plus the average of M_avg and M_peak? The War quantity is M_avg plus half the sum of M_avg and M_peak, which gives 24.5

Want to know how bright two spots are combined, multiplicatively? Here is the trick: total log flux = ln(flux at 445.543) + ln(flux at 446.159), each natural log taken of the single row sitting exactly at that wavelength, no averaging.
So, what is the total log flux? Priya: 5.12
